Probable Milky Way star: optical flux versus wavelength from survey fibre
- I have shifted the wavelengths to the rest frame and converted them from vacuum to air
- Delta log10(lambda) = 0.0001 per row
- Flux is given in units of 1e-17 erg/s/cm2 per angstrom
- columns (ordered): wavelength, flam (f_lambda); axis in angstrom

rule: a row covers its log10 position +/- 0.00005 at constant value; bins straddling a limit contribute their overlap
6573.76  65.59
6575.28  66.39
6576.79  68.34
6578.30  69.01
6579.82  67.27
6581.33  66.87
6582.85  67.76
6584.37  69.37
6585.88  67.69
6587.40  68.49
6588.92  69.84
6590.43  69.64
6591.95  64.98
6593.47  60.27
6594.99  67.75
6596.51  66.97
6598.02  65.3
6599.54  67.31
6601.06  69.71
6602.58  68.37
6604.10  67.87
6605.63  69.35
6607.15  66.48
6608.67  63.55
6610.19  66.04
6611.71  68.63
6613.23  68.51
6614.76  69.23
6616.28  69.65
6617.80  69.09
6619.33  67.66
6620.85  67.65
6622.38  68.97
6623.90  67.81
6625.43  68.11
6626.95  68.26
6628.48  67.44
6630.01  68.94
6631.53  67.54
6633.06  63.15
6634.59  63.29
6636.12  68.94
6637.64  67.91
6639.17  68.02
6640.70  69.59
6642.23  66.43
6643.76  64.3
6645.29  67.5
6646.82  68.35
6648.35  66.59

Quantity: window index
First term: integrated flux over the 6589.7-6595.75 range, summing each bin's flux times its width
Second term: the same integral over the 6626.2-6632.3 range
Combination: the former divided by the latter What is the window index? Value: 0.96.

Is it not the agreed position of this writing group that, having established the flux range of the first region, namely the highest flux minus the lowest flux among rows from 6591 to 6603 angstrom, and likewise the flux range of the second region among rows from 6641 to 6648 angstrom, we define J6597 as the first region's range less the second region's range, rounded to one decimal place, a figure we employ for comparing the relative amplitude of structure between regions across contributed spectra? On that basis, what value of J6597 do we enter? 5.4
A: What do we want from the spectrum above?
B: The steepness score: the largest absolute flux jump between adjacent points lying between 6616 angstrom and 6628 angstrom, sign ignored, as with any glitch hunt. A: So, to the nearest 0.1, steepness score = 1.4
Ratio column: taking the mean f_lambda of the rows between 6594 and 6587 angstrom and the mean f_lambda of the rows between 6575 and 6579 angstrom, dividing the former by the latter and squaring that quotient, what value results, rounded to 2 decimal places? 0.96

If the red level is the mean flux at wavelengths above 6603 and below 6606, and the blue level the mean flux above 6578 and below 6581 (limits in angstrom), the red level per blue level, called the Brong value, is 1.01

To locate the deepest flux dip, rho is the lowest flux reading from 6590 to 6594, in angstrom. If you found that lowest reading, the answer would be 60.27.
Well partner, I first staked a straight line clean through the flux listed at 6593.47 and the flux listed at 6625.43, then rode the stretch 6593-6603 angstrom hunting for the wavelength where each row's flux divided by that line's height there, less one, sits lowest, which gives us 6593.47 angstrom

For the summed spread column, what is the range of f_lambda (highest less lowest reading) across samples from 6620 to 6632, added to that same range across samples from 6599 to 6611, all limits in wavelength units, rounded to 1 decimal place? 7.7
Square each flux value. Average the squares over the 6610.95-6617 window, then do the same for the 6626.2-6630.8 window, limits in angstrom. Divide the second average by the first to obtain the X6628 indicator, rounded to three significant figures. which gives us 0.977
